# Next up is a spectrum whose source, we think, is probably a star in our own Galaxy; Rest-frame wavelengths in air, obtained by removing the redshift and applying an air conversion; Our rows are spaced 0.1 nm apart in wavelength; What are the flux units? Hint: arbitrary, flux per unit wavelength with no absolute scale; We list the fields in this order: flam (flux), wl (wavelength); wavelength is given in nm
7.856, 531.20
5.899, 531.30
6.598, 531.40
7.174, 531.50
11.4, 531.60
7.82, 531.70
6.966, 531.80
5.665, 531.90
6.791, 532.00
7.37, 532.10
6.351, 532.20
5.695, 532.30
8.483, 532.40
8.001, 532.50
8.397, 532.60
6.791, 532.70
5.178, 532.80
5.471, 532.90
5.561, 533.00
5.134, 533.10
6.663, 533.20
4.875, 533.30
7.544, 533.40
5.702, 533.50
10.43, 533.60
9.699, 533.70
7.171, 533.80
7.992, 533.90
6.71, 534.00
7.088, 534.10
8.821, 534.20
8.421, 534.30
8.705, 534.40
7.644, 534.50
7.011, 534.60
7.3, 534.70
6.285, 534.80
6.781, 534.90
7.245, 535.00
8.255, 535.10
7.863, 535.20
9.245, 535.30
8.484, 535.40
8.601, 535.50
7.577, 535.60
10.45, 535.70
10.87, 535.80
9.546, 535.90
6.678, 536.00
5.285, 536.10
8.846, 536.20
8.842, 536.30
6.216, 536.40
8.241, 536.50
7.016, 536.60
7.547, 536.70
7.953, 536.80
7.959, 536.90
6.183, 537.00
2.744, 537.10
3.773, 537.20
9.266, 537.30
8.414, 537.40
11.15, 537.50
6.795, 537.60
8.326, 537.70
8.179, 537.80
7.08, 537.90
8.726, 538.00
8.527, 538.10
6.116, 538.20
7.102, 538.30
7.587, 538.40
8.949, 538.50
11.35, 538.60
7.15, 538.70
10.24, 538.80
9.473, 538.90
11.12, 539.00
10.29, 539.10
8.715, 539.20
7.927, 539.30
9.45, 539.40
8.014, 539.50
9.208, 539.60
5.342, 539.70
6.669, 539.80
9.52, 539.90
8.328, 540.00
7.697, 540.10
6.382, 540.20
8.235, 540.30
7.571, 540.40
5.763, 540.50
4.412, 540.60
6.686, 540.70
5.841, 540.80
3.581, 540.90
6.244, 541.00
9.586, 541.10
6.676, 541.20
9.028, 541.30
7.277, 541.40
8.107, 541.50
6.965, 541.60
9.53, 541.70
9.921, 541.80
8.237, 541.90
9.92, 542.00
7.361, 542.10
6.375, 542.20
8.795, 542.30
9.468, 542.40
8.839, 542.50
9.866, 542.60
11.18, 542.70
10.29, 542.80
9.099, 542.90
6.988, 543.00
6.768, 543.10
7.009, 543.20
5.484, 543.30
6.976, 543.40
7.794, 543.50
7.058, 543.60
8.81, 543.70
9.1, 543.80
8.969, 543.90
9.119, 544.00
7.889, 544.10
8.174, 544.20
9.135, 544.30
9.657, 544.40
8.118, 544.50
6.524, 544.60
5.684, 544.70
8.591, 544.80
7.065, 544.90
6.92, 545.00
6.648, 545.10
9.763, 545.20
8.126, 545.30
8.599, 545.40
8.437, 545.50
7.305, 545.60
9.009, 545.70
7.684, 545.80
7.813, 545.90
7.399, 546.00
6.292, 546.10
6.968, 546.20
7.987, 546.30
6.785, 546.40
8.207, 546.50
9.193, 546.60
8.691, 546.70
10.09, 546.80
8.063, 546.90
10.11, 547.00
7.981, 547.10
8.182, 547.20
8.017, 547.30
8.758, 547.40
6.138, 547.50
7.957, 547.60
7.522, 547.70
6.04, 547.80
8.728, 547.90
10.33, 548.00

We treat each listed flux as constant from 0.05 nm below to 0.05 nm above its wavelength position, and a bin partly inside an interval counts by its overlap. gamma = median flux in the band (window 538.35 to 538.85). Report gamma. 8.95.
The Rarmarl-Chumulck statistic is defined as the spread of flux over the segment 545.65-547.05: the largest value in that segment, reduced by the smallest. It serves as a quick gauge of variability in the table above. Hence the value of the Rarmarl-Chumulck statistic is 3.8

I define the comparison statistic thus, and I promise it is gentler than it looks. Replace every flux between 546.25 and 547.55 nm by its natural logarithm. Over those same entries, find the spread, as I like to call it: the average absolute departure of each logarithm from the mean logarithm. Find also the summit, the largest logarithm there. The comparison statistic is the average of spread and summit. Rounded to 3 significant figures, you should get 1.20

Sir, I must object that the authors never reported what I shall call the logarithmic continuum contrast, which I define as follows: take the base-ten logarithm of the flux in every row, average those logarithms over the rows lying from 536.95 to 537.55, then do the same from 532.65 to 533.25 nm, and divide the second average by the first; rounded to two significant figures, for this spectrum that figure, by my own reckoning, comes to 0.96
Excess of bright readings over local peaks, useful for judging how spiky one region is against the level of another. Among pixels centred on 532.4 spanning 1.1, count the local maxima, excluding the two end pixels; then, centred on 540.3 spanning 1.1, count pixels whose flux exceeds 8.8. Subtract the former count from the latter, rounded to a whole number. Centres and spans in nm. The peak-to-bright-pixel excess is -2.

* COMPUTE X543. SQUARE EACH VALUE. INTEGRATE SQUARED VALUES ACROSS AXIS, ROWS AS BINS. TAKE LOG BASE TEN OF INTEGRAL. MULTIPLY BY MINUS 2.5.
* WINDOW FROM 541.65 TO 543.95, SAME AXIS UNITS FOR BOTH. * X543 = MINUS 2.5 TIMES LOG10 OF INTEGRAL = -5.56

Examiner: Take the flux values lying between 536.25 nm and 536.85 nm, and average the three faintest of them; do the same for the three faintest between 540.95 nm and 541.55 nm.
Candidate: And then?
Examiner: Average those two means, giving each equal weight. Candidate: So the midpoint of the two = 6.8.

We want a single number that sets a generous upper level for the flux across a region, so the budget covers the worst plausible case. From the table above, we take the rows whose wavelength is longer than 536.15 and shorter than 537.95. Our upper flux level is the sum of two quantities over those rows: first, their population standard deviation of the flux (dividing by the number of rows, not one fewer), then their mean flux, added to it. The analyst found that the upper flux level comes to 9.36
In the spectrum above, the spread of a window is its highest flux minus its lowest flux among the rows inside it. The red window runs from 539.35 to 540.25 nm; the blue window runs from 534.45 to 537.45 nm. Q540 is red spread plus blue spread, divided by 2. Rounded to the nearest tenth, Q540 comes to 6.2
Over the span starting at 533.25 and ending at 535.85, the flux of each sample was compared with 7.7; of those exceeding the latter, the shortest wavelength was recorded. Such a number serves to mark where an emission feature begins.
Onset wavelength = 533.60 nm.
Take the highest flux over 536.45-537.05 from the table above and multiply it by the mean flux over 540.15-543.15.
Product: 65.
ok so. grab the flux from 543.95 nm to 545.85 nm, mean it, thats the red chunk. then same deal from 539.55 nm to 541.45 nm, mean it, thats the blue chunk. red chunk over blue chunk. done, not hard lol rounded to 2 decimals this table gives 1.14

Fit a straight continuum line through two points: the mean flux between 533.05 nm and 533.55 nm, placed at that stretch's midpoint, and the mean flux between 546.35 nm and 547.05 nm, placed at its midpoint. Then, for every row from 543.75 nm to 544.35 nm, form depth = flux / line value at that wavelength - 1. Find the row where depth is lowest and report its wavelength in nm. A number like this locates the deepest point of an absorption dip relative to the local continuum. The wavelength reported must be 544.10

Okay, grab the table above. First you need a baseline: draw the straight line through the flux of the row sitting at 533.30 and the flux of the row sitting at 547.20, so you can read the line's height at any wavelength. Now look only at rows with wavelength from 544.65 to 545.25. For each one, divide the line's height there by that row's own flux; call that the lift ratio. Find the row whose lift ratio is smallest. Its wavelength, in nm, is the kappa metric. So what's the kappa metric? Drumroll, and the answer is 545.20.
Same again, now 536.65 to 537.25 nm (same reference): 536.80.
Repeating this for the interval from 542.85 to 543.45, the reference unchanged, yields 542.90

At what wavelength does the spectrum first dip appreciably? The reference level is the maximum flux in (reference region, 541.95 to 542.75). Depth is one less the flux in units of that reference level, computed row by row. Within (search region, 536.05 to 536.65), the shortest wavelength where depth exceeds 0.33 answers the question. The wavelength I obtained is 536.10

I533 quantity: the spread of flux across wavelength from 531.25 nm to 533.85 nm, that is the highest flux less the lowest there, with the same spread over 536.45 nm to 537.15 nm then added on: 12.0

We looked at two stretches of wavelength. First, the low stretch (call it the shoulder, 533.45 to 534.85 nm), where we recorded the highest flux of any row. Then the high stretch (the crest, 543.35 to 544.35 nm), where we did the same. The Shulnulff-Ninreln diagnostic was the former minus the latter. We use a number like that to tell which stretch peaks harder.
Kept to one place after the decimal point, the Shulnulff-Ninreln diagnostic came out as 1.3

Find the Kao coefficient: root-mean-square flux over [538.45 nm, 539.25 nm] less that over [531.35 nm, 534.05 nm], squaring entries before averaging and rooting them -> 2.5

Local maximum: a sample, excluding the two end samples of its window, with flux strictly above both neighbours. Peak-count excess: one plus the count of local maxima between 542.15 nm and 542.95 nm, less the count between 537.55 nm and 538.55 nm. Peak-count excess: 1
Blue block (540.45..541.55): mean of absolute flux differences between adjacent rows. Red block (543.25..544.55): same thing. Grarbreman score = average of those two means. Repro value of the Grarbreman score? 1.44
